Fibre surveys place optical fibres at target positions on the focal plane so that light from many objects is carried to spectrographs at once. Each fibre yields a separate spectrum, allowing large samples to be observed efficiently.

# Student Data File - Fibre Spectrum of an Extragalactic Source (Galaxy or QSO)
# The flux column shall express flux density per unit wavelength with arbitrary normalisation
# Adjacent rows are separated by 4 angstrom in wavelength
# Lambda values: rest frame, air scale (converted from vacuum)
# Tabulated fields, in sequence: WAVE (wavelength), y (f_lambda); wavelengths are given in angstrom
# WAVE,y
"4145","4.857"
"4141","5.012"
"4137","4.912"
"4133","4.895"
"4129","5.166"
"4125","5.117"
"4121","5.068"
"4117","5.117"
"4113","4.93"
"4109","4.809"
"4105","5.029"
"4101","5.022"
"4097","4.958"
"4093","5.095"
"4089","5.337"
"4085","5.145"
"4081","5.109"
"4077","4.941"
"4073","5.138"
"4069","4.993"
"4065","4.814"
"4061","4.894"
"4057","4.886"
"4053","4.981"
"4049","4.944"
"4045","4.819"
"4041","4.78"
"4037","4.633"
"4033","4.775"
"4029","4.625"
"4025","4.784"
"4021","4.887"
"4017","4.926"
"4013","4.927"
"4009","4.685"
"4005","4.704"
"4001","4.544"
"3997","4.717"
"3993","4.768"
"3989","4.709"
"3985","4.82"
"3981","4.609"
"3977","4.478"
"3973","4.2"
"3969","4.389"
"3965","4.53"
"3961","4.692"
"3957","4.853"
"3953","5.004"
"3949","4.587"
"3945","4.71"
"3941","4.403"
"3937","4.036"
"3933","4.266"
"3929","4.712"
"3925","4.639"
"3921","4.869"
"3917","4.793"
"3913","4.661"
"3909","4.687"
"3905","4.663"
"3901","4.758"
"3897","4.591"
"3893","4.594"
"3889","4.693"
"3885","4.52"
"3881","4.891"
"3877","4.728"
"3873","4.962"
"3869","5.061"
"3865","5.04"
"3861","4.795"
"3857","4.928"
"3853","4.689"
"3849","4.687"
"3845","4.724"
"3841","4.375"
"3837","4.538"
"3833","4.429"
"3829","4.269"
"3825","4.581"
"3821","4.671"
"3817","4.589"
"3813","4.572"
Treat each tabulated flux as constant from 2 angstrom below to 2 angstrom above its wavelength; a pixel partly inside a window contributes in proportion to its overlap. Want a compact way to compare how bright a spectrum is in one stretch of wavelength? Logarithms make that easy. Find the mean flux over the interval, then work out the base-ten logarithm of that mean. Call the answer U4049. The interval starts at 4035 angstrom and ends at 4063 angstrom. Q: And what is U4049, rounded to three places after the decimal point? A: 0.686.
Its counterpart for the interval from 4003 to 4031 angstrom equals 0.680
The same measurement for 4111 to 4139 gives 0.702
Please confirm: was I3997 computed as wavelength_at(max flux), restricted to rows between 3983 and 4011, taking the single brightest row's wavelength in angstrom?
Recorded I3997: 3985 angstrom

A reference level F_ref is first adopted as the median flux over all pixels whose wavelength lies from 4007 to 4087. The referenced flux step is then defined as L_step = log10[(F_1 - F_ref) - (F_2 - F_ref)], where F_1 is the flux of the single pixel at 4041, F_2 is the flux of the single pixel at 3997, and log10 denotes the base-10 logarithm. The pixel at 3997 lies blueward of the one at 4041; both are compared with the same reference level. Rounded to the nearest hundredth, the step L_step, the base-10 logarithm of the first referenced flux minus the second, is -1.20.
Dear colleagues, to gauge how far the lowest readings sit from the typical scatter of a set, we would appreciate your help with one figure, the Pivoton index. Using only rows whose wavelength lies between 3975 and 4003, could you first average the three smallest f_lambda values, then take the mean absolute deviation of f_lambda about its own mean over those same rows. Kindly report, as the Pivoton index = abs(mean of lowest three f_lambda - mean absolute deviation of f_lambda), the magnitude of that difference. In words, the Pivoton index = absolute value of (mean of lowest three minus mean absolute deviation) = 4.4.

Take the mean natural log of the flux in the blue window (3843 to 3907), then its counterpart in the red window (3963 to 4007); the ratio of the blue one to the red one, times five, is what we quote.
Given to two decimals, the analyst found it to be 5.13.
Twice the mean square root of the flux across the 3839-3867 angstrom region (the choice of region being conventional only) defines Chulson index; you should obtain 4.36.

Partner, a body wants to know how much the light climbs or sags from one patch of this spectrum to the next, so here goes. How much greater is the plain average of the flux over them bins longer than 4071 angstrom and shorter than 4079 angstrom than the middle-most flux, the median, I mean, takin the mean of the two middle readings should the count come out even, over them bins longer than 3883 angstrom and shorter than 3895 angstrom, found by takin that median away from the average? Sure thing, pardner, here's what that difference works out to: 0.45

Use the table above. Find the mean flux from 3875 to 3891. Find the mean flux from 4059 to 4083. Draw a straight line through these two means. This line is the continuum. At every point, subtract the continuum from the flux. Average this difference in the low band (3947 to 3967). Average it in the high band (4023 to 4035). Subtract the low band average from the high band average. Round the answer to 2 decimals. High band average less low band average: -0.11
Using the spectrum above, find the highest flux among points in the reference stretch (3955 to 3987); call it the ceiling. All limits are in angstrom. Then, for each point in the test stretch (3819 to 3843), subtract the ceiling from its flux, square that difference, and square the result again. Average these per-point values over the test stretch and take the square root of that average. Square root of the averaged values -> 0.19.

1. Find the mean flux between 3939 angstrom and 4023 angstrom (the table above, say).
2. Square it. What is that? 21.8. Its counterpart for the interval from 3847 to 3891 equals 23.2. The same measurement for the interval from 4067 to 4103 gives 25.8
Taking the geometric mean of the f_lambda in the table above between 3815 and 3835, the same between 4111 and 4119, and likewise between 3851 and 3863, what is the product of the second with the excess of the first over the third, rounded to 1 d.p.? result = -1.5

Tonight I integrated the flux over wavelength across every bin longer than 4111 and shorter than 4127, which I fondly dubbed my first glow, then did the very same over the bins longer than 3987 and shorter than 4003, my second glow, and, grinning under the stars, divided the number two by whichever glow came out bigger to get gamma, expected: 0.0247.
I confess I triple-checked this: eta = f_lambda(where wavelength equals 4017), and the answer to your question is 4.926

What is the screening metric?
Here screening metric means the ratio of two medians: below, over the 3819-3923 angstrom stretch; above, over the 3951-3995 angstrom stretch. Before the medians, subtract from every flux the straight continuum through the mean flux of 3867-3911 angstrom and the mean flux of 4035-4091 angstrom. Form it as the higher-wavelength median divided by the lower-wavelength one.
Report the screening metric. 30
